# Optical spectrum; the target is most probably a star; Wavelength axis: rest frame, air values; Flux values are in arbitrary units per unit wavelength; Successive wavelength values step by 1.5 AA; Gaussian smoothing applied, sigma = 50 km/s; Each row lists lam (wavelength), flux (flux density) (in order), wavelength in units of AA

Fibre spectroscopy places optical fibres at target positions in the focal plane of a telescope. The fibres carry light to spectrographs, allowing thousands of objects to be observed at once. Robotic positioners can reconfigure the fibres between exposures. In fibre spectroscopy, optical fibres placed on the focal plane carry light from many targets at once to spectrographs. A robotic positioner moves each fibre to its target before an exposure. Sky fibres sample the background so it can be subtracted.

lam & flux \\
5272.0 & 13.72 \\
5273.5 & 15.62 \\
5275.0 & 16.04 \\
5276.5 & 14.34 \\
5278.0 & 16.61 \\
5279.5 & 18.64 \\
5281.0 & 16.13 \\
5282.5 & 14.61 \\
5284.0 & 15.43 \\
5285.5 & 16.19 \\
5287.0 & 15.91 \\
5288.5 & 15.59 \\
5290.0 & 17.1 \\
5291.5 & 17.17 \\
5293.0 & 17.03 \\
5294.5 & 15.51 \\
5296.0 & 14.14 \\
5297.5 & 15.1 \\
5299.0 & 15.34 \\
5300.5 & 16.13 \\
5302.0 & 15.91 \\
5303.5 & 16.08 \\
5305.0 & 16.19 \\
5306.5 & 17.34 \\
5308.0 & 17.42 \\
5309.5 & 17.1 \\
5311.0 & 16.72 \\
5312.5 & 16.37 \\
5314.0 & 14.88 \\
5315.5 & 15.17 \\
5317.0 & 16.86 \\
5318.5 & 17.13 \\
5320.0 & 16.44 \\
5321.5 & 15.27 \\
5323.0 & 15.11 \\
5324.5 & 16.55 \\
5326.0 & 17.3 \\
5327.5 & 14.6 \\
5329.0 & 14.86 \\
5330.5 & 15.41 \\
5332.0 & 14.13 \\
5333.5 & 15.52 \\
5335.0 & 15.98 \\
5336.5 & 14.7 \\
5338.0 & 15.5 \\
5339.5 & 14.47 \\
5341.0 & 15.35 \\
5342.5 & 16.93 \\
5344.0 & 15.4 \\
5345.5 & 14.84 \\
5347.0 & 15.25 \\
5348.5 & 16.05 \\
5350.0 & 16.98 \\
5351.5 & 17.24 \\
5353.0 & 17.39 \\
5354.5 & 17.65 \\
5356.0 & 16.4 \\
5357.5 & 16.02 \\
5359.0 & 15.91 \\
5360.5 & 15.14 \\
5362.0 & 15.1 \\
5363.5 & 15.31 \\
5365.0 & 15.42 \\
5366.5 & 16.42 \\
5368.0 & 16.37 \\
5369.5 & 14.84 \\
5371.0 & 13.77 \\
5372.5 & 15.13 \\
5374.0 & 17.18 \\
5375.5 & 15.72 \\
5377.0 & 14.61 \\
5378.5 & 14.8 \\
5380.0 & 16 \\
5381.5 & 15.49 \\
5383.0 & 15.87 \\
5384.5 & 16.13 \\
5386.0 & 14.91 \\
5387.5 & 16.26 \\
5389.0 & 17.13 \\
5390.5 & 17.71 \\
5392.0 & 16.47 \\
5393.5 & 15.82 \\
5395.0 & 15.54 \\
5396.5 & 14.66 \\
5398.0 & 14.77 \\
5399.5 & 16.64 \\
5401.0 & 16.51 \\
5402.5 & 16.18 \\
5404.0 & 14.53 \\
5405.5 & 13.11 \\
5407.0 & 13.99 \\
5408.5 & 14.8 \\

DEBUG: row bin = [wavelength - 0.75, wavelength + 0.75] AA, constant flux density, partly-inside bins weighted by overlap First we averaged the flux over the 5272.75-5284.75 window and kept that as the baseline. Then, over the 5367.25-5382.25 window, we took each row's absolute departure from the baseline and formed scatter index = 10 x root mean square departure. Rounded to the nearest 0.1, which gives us 10.7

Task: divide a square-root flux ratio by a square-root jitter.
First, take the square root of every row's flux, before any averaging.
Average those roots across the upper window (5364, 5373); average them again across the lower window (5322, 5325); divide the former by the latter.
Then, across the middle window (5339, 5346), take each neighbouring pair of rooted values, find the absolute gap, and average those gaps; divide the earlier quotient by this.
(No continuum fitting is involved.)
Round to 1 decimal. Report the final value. 6.9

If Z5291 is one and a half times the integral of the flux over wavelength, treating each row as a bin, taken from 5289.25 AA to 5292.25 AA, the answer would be 77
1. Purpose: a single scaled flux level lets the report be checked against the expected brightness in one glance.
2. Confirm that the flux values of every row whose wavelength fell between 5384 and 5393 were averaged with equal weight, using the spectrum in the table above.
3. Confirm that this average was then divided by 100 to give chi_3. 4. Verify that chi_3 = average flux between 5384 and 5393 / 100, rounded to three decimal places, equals 0.164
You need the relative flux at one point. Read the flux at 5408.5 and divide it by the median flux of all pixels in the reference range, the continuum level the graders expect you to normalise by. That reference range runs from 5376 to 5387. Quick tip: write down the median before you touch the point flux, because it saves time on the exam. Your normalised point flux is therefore 0.96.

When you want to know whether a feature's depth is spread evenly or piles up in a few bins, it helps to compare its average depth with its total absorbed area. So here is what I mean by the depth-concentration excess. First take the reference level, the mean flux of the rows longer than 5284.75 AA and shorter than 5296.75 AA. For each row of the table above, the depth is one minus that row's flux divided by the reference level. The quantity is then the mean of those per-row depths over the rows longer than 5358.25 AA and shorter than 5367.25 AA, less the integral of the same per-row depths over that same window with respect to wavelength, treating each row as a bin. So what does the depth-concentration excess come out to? -0.3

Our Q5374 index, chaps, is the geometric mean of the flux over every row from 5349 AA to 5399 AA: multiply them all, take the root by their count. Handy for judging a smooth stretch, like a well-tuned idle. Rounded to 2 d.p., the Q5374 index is 15.85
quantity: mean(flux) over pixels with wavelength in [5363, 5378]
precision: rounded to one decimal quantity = 15.5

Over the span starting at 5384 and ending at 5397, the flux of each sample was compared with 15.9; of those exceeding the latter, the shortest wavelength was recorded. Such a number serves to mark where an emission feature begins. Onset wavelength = 5384.5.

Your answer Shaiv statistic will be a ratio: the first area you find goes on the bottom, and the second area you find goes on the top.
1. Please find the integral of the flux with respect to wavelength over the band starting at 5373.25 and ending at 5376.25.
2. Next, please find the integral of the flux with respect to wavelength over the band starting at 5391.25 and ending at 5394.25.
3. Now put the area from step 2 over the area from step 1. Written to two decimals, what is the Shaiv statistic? 0.98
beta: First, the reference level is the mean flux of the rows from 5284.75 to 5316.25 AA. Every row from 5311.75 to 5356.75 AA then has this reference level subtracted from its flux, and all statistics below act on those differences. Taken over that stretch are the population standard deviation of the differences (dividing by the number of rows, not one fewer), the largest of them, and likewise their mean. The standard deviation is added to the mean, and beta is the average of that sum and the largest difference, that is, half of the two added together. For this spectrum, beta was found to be 1.14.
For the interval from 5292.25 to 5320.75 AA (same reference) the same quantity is 1.12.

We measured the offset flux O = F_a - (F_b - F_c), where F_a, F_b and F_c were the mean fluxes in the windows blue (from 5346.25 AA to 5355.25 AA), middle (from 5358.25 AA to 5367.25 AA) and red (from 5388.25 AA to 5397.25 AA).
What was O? 17.4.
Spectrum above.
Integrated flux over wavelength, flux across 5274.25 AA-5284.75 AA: 168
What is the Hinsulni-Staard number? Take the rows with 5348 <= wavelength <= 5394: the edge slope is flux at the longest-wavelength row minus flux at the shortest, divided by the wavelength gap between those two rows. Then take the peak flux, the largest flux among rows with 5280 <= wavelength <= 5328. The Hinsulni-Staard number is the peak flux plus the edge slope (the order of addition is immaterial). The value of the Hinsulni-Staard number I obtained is 17.41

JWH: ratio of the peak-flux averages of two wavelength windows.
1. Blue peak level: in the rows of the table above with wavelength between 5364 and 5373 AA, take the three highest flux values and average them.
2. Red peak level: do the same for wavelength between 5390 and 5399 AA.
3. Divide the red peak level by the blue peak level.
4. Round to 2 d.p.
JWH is 1.04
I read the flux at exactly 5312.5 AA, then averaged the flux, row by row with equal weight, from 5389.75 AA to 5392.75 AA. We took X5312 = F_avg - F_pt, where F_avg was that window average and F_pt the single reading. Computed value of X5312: 0.7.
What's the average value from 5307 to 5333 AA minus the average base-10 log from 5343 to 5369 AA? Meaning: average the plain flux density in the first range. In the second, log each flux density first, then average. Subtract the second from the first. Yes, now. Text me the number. 14.76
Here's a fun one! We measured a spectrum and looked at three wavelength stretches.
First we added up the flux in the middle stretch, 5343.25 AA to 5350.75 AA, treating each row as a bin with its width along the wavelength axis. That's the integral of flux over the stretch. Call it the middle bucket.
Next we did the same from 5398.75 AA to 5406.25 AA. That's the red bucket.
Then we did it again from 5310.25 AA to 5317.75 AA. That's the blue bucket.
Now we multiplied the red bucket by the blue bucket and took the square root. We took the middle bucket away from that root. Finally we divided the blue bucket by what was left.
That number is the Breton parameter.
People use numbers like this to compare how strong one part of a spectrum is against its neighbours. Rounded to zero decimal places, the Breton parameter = -1612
